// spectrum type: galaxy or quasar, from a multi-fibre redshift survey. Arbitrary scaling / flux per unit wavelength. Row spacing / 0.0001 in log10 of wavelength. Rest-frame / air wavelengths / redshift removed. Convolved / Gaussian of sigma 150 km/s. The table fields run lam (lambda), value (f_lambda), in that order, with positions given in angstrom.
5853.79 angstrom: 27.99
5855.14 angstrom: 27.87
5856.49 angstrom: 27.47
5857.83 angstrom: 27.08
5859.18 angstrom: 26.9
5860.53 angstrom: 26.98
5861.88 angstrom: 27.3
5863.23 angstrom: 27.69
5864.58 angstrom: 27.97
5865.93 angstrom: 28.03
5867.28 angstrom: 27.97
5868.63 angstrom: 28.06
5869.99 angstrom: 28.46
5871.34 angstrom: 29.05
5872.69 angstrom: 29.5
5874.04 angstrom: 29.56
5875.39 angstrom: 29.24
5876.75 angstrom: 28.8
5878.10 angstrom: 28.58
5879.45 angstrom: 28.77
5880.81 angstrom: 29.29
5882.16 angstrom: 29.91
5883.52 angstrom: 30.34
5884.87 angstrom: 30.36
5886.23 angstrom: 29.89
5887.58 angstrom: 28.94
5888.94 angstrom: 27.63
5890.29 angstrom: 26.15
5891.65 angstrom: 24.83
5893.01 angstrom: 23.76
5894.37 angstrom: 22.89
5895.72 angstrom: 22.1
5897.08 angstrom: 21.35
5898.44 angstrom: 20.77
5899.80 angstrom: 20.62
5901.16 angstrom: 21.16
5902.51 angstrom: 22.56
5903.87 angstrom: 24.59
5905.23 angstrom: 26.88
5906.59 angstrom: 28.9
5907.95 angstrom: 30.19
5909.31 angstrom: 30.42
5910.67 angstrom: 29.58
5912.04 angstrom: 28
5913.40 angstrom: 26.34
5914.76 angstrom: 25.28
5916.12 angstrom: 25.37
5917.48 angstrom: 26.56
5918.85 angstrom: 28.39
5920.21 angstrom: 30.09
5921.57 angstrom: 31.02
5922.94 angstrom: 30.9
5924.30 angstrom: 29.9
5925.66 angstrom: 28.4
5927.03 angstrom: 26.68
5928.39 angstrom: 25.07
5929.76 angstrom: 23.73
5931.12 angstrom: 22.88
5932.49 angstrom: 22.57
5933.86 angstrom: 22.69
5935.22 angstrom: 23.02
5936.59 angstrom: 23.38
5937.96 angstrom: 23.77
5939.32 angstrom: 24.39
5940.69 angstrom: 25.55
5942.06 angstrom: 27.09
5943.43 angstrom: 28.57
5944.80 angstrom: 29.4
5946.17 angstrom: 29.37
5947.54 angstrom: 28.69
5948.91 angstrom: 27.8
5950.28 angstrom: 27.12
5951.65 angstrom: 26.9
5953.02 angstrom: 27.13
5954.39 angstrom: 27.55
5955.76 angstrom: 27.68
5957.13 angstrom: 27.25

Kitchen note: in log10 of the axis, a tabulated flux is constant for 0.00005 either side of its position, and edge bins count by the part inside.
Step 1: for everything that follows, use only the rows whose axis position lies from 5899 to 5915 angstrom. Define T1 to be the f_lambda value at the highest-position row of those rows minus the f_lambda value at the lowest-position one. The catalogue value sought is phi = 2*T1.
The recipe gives 9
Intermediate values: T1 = 5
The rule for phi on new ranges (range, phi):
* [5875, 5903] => -13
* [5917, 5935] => -8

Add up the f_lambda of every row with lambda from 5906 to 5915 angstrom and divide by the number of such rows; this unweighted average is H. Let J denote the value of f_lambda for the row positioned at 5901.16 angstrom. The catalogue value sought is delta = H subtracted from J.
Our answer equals -7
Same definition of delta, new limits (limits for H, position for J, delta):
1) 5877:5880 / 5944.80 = 1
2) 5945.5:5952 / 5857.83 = -1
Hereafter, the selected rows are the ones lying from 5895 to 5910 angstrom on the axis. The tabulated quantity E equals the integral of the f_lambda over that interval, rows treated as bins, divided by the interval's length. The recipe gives 24.5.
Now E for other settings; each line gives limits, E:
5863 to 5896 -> 28.0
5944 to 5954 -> 28.0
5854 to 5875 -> 28.0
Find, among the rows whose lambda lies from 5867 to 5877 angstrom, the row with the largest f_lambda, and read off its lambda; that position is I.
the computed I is 5874.04 angstrom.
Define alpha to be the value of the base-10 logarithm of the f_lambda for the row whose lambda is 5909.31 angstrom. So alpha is 1.48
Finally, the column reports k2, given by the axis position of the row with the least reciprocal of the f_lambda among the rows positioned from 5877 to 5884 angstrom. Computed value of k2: 5883.52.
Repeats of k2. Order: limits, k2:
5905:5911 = 5909.31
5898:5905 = 5903.87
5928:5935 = 5928.39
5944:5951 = 5944.80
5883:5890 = 5884.87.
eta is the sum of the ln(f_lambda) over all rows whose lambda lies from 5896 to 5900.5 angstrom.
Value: 9.1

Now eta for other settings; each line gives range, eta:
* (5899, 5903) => 9.2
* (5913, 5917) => 9.7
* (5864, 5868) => 10.0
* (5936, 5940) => 9.5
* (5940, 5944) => 9.9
